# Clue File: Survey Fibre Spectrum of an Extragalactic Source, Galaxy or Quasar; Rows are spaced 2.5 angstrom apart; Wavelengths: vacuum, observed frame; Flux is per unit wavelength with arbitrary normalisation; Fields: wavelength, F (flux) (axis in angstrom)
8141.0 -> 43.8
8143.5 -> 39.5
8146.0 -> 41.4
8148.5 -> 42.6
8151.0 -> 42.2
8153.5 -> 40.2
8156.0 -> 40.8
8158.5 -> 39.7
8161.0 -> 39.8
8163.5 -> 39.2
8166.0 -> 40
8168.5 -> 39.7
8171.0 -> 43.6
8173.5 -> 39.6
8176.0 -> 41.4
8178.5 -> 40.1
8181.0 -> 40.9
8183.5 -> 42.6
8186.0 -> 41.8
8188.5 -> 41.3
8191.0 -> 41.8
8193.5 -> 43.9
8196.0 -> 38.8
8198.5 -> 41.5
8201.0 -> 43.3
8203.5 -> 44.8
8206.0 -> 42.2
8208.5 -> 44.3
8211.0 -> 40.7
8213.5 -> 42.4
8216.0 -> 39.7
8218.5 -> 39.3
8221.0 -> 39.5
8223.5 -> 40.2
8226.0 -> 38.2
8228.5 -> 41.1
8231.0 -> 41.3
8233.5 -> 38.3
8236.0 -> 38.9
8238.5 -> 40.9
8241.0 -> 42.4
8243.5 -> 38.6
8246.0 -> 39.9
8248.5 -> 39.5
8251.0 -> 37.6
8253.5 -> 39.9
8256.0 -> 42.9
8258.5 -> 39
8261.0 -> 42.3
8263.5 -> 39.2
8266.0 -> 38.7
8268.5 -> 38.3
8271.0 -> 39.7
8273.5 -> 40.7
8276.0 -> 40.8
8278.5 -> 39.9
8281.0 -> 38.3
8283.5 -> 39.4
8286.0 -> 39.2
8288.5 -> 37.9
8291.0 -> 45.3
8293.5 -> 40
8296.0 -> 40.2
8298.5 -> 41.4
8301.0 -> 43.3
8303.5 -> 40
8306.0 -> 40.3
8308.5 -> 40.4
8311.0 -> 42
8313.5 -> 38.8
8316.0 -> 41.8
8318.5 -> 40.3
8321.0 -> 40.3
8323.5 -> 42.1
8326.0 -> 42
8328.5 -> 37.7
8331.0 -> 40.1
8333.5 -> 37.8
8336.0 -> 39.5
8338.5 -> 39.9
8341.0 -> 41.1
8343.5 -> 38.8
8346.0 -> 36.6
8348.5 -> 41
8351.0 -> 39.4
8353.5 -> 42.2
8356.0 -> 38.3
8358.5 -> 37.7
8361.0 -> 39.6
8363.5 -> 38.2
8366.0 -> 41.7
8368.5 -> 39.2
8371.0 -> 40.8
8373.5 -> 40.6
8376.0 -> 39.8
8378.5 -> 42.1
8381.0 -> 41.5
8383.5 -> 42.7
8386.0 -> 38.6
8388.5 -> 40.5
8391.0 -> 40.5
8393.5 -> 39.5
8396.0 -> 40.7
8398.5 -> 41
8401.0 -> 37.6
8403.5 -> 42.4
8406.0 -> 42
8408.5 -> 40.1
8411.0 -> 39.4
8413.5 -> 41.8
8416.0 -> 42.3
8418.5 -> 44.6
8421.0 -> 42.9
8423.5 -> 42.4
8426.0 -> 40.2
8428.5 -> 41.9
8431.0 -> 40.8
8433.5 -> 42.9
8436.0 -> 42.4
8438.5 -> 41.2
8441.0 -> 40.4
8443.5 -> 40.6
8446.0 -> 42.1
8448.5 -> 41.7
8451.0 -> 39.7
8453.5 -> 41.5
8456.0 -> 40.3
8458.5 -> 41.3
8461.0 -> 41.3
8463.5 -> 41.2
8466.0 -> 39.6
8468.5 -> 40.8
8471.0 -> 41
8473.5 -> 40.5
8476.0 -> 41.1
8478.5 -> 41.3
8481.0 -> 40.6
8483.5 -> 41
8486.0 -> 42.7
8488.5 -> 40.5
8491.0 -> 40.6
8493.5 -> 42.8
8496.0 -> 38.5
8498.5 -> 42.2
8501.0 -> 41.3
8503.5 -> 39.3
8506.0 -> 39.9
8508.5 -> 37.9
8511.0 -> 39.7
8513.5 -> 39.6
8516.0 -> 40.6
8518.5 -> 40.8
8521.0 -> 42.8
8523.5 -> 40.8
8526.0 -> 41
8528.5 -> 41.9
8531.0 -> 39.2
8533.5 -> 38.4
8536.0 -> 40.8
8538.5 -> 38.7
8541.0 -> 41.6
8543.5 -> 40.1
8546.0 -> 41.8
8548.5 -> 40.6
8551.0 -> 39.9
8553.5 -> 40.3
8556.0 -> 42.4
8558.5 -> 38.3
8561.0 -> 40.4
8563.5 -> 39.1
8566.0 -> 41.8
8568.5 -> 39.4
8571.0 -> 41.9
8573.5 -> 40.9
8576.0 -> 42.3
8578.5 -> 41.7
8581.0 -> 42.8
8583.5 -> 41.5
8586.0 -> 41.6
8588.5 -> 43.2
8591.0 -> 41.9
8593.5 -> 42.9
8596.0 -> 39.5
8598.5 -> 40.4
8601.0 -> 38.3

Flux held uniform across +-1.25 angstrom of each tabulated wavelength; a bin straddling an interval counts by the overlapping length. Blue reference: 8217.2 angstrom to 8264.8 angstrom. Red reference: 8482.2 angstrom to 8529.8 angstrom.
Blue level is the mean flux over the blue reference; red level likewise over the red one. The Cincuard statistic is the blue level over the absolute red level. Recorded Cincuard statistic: 0.98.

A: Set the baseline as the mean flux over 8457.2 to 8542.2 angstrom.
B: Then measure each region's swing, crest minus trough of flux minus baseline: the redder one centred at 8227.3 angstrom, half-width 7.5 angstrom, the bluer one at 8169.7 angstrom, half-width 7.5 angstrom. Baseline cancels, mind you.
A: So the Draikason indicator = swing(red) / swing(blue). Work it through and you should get 0.70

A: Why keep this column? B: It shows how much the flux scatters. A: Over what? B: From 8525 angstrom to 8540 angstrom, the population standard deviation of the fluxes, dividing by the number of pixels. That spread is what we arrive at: 1.3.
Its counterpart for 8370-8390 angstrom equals 1.2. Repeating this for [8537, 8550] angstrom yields 1.1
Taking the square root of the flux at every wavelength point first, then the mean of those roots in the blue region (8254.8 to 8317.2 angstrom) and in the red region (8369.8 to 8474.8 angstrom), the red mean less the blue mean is 0.05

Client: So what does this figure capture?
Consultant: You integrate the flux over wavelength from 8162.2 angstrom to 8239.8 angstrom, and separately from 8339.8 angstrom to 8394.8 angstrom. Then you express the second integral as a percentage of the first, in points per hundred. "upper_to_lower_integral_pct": 69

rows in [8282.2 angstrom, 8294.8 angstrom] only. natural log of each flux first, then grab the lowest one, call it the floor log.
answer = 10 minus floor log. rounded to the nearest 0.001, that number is 6.365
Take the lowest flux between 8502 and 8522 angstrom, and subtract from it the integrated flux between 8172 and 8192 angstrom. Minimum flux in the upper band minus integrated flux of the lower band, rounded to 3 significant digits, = -786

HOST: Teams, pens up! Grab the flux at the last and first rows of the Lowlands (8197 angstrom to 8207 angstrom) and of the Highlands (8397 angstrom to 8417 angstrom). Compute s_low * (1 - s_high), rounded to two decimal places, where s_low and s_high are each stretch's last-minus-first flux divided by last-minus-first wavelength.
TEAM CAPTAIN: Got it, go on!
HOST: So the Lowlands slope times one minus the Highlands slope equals 0.09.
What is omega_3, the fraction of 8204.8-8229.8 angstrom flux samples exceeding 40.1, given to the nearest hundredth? 0.60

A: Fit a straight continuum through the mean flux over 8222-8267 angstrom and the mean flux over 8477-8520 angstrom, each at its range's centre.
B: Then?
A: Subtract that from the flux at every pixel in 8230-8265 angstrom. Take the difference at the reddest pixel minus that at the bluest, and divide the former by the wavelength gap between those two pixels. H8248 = -0.067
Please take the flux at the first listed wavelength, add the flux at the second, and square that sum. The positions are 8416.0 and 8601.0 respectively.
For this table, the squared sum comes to 6496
